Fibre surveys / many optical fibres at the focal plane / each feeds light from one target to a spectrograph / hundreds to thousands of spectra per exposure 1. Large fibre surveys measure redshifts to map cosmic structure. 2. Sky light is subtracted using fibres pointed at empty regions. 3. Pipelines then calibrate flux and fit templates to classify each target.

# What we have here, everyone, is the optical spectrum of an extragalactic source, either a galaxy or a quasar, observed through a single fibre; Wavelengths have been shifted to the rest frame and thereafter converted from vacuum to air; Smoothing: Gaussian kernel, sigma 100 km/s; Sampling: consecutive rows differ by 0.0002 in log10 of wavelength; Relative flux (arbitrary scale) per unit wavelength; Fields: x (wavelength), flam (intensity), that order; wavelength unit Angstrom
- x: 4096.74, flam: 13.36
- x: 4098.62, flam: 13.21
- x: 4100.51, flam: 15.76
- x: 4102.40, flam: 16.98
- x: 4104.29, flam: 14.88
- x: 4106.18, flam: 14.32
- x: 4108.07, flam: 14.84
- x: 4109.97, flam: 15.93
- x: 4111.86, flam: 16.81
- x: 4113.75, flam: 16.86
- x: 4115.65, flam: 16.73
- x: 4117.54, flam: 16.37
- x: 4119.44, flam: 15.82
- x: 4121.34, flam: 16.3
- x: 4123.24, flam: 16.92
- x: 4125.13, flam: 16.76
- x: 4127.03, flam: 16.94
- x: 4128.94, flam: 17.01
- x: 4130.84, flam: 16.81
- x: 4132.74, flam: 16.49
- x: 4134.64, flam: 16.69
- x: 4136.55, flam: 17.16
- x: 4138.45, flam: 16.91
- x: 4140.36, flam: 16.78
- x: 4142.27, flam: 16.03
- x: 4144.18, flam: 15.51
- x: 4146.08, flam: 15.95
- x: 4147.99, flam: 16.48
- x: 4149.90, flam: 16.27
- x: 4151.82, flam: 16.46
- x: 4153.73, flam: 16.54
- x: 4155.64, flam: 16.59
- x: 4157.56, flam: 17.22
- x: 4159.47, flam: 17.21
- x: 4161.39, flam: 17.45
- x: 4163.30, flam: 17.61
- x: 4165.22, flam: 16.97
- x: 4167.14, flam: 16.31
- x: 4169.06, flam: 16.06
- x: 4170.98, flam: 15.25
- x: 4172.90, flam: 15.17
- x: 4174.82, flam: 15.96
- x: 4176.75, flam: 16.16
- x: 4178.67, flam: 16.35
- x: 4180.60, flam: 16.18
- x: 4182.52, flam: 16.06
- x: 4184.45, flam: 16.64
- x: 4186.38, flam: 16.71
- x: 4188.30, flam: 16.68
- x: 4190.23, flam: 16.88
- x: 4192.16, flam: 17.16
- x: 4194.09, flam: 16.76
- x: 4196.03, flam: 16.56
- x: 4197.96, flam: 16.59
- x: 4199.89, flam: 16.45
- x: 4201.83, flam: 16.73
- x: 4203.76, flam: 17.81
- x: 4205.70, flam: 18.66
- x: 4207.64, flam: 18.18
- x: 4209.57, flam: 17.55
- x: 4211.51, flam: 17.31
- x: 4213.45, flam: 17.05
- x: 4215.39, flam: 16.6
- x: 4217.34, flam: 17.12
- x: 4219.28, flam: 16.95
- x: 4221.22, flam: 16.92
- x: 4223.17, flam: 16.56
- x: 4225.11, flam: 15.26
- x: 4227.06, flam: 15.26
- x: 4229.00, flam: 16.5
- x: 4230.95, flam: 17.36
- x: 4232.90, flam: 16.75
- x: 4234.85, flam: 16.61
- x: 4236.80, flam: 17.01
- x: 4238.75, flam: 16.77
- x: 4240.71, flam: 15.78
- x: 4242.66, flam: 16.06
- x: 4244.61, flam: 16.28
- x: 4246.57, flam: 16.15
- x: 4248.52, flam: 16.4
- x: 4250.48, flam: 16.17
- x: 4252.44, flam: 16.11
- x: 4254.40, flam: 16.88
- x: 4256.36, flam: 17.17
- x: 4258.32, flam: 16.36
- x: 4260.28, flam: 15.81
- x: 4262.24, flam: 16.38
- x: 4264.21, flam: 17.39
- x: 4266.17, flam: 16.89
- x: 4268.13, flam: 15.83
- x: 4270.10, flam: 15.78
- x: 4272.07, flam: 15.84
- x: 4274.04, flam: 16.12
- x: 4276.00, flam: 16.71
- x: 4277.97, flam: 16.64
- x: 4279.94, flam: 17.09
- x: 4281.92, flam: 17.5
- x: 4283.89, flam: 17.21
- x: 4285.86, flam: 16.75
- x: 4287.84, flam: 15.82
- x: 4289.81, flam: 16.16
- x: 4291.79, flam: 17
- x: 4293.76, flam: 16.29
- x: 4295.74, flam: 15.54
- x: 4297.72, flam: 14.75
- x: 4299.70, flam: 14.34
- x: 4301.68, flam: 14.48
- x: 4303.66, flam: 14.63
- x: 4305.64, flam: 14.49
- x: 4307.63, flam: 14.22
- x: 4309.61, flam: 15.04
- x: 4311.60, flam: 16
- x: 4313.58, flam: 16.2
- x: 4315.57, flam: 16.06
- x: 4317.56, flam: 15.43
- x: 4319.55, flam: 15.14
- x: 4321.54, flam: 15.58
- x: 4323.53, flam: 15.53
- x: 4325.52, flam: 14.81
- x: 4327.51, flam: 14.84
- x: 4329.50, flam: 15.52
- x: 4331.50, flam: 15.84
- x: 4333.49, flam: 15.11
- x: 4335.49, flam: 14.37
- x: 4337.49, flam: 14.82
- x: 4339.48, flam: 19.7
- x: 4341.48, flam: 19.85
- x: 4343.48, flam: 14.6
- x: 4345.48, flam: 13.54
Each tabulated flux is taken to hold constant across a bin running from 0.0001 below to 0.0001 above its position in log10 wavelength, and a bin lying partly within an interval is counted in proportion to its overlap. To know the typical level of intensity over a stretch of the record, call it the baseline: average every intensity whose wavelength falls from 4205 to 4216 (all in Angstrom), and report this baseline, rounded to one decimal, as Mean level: 17.6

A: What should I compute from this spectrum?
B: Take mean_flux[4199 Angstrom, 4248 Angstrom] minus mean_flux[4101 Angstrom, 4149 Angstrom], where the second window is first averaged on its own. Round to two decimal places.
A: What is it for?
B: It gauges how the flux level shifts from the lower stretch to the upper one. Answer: 0.46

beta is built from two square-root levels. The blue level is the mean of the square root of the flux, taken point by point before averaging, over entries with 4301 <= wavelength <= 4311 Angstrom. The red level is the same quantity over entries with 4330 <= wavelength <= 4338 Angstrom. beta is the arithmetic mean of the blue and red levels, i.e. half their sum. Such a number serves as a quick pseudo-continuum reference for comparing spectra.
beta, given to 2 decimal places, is 3.85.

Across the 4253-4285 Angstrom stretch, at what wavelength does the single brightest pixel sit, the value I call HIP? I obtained 4281.92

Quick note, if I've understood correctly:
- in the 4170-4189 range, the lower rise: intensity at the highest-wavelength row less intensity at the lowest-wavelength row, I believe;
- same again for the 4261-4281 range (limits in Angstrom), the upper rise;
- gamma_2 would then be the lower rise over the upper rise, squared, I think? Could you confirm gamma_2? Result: 4.1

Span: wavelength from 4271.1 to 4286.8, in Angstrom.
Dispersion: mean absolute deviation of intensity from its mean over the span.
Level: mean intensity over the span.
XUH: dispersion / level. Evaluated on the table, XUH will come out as 0.024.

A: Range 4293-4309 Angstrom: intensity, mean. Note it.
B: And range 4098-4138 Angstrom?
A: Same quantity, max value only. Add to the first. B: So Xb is 32.0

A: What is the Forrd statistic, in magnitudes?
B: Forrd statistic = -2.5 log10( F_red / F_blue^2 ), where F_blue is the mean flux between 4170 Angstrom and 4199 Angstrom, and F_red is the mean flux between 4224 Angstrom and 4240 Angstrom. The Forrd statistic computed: 3.03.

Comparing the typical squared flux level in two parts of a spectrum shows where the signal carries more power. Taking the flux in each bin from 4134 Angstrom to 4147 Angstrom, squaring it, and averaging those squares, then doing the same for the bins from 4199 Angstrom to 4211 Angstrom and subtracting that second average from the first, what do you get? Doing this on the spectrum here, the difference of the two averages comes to -39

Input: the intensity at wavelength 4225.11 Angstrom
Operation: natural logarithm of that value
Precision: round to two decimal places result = 2.73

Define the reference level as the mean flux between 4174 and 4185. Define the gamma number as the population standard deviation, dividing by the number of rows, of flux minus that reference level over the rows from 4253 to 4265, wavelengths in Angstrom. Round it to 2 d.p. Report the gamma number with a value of 0.54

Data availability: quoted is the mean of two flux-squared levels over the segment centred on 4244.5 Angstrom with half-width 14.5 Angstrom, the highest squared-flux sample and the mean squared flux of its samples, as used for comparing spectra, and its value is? 287.3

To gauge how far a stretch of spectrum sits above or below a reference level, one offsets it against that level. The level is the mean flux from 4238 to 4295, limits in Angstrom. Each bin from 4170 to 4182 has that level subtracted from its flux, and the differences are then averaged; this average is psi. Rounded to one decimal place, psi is -0.6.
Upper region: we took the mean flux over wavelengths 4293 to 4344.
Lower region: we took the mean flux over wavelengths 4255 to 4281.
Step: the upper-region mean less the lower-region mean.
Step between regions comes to -1.0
